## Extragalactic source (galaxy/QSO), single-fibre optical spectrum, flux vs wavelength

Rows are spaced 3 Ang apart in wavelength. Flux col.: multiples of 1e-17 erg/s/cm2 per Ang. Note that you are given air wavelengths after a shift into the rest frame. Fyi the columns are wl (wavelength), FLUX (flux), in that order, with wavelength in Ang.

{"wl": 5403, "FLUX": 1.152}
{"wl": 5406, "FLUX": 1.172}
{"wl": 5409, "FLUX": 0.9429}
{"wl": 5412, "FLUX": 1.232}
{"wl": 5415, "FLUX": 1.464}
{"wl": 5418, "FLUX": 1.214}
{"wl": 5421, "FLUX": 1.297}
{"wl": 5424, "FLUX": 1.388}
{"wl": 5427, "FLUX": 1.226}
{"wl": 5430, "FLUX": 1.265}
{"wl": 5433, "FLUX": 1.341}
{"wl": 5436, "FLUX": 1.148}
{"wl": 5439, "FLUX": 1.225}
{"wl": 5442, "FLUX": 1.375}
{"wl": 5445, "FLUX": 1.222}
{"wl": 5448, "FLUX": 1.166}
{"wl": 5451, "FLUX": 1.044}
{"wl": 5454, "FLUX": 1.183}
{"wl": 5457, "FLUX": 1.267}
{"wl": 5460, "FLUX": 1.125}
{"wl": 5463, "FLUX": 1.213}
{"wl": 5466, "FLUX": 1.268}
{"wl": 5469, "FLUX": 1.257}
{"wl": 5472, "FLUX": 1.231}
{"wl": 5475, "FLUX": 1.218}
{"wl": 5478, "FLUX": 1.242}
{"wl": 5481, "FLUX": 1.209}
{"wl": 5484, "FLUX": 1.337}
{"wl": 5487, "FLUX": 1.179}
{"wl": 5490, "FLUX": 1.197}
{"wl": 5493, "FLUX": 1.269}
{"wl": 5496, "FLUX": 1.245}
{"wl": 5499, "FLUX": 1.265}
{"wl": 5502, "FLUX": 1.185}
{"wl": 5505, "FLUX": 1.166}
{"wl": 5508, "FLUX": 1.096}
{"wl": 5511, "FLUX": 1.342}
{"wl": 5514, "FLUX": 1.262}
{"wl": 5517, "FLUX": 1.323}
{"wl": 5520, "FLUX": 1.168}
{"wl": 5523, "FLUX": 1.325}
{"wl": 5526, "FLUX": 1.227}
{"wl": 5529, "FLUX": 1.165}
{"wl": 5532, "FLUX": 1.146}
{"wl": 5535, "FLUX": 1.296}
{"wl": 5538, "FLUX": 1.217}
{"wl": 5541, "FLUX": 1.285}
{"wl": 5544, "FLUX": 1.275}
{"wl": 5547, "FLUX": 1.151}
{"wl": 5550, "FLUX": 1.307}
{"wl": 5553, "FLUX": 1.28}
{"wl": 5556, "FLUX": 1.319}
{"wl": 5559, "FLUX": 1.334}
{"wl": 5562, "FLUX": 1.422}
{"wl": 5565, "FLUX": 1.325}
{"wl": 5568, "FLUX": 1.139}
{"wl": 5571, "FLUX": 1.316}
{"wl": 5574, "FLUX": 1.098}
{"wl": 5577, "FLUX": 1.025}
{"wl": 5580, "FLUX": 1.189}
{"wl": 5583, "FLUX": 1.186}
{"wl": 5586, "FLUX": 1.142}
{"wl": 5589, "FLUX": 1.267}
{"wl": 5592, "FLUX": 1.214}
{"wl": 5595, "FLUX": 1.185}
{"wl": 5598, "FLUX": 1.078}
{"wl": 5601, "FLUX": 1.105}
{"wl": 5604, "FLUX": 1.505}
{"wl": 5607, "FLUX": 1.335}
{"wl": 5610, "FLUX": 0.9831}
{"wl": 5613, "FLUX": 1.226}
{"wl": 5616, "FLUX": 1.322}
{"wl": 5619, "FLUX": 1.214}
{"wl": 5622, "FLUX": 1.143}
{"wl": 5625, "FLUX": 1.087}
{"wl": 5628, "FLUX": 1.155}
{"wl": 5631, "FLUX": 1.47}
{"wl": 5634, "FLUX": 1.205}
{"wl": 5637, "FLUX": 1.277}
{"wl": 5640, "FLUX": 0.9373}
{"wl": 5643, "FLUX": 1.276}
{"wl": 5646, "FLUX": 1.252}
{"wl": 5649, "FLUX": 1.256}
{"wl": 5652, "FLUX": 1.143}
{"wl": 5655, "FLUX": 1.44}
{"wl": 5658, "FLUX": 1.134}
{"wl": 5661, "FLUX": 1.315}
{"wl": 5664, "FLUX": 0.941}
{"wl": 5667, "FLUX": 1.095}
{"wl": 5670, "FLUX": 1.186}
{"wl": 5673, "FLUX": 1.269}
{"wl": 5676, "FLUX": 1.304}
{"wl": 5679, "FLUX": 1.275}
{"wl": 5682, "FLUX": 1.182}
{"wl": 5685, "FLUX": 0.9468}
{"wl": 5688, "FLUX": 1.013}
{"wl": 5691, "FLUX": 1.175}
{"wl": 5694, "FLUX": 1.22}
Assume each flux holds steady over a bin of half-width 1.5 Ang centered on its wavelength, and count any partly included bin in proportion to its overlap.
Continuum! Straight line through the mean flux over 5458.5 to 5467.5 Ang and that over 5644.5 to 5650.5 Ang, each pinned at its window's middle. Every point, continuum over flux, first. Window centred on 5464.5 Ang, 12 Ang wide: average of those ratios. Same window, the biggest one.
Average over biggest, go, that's 0.928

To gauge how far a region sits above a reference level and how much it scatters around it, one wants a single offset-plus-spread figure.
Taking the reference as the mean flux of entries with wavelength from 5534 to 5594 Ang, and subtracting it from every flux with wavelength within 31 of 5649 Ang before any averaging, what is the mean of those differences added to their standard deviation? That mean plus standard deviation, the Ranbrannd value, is 0.10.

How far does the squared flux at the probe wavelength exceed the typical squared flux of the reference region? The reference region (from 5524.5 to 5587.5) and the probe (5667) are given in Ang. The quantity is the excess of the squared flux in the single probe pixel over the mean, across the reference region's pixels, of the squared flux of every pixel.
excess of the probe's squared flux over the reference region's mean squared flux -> -0.32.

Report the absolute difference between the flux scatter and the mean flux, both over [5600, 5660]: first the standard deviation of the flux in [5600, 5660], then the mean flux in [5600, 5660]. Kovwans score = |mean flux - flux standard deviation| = 1.08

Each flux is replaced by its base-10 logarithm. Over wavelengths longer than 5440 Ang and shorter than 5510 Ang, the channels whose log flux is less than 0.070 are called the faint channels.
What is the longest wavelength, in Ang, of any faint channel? 5508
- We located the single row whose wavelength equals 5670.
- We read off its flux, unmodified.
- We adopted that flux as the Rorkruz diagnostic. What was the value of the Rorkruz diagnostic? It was 1.186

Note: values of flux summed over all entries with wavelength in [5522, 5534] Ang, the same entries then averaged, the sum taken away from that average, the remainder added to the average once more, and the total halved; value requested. -1.22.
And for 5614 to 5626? -1.19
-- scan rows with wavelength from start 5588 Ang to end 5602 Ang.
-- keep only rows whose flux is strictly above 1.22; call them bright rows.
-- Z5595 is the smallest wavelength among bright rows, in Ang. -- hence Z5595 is 5589 Ang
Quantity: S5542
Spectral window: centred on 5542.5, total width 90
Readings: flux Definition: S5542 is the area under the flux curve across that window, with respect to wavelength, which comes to 111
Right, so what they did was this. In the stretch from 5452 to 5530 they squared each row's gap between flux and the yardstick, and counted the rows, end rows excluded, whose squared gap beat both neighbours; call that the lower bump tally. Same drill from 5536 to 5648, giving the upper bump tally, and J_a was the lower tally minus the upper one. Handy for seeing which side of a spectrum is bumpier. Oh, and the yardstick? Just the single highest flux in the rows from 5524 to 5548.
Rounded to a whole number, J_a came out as -4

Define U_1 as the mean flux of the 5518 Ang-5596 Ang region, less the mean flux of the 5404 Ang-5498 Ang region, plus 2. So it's 2.00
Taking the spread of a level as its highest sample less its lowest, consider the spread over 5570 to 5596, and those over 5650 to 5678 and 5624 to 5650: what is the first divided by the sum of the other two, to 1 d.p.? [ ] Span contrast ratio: 0.3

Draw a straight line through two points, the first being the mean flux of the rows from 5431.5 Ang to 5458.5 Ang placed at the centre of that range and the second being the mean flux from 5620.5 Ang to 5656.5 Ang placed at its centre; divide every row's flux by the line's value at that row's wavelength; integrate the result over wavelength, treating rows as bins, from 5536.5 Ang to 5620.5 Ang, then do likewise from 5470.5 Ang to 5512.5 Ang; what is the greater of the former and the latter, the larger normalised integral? 85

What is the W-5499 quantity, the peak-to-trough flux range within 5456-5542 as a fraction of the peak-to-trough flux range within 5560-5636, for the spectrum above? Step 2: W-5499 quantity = 0.47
